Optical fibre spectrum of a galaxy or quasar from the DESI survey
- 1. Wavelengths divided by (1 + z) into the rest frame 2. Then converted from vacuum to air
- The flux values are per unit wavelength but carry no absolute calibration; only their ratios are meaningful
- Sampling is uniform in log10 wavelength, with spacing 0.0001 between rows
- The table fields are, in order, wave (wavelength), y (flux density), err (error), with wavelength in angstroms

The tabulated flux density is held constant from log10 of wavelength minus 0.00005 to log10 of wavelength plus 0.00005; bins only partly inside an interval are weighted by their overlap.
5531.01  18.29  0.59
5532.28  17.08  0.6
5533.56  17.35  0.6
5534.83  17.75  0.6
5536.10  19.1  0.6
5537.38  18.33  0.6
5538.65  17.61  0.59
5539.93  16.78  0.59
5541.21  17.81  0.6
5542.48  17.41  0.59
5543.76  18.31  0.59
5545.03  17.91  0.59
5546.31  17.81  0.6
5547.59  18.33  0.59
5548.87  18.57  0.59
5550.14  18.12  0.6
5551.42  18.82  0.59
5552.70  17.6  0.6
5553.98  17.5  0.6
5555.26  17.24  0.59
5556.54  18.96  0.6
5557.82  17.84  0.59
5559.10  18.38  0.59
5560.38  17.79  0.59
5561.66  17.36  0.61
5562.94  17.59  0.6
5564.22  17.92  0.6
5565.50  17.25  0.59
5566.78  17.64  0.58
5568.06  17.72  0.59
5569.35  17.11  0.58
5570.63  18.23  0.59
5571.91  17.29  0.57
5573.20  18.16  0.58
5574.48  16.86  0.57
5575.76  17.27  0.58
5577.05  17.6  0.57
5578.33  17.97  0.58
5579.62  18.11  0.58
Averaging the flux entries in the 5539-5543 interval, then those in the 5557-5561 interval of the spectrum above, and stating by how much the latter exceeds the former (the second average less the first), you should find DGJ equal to 0.7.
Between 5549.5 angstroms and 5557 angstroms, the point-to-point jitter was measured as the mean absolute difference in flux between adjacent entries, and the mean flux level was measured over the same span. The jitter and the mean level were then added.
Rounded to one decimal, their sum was 18.8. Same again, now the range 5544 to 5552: 18.7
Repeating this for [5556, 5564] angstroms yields 18.6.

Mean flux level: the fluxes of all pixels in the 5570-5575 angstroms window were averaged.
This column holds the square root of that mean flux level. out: 4.20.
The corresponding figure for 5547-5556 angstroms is 4.25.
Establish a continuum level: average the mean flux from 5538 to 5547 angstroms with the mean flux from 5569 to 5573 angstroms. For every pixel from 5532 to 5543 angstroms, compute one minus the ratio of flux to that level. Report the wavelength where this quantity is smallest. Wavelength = 5536.10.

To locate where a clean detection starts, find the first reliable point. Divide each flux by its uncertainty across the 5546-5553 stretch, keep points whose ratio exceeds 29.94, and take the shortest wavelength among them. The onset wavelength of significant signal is 5547.59 angstroms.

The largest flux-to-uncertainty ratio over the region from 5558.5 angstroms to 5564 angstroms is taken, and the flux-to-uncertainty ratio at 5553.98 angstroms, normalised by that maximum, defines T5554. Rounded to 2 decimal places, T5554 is 0.94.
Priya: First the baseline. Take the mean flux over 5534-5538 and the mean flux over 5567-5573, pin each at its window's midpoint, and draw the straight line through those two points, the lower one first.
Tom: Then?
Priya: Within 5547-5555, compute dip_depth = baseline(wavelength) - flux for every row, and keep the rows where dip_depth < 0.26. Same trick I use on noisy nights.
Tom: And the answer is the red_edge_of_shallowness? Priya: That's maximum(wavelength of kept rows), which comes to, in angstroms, 5551.42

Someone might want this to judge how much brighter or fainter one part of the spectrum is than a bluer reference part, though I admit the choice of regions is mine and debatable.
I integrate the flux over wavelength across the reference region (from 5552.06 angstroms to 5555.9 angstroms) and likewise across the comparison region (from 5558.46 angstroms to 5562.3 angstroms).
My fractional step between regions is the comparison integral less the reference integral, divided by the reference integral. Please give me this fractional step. 0.024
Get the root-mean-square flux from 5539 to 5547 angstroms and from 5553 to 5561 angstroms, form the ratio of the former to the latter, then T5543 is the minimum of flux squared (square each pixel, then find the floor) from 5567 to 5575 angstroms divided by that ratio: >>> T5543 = 289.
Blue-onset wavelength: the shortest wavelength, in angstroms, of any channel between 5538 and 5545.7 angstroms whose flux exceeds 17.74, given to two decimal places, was 5541.21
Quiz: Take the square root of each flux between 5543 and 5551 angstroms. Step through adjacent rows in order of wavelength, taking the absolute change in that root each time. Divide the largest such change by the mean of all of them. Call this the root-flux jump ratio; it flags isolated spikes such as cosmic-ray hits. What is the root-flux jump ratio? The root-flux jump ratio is 1.5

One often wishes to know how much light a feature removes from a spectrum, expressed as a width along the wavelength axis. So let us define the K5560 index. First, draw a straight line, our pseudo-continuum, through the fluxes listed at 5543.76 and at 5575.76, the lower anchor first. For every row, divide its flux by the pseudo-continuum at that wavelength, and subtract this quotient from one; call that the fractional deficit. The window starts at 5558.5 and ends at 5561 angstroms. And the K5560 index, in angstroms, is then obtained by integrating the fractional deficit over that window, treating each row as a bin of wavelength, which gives -0.04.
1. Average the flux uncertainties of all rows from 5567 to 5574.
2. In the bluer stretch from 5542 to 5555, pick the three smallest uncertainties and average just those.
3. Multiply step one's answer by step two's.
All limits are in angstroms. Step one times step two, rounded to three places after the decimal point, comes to 0.343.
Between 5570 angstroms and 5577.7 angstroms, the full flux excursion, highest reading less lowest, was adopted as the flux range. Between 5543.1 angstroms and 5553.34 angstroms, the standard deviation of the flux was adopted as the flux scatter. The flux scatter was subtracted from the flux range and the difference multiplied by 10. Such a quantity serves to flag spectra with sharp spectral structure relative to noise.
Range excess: 10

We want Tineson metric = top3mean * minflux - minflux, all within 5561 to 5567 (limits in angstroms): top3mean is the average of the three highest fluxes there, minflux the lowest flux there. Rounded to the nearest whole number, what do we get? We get 288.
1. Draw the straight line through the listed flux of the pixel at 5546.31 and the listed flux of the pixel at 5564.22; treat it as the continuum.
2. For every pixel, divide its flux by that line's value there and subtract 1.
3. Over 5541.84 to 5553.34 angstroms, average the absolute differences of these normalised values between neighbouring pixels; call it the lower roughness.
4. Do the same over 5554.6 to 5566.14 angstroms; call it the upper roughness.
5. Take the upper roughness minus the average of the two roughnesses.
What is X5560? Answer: 0.004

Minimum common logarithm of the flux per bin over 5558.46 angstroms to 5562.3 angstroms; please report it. 1.24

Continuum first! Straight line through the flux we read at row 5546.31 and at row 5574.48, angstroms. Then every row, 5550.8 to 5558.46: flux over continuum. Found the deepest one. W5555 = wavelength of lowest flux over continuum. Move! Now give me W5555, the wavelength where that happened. 5555.26 angstroms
